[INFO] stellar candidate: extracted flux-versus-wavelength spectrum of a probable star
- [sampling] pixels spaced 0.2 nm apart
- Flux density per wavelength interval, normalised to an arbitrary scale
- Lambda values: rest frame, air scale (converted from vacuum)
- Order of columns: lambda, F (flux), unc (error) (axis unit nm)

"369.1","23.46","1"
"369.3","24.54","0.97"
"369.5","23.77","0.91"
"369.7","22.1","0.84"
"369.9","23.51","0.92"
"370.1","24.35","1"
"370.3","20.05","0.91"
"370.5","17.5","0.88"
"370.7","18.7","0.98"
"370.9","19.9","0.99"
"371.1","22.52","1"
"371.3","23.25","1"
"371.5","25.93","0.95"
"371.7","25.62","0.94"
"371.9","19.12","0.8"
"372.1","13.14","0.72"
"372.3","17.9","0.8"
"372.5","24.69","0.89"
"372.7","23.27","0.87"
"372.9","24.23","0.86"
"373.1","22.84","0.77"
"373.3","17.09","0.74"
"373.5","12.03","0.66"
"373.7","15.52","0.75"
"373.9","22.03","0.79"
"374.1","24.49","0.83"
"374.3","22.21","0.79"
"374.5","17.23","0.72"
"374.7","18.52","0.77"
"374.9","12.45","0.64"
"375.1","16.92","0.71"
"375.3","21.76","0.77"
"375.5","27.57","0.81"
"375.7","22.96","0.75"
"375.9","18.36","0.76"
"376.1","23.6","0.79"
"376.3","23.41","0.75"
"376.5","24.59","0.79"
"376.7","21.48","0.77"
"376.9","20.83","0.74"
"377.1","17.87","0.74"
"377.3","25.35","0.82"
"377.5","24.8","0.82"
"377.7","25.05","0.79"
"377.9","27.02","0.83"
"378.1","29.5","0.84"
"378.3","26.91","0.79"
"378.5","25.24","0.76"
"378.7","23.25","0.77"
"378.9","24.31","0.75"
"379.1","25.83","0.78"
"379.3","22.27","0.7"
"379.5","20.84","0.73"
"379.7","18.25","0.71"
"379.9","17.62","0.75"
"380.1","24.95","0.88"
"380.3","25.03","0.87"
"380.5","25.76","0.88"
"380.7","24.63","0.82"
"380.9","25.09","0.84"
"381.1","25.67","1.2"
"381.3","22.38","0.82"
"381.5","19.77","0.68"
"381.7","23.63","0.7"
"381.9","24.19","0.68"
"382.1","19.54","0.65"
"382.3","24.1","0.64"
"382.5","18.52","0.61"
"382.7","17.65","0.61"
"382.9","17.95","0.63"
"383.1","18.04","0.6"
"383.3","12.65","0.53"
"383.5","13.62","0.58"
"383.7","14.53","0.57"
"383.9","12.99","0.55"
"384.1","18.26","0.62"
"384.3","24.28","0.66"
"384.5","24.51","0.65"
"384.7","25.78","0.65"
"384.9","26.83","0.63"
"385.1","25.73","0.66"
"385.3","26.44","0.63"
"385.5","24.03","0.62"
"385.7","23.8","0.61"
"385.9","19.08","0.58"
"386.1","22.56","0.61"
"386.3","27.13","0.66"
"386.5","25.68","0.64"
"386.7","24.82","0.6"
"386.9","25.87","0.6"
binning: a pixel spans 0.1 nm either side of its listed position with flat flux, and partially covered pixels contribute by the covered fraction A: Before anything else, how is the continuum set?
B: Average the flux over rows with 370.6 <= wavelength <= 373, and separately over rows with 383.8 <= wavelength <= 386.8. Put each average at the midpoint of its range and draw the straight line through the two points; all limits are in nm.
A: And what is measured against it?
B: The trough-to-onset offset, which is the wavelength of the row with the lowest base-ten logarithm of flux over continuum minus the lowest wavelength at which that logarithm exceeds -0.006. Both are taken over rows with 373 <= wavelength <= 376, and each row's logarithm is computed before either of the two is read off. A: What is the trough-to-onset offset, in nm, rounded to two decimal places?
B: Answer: 0.40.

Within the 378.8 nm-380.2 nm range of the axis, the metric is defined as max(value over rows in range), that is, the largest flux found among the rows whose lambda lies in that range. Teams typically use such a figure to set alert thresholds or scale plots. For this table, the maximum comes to 25.83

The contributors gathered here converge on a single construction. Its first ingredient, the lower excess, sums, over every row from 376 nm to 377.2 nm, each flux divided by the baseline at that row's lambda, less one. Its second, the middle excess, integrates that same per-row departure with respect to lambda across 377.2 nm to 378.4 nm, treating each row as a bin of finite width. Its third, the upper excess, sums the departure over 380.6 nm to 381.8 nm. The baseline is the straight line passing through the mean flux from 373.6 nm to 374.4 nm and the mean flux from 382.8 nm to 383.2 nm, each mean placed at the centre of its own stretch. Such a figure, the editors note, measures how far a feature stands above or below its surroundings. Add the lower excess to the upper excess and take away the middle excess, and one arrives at 1.7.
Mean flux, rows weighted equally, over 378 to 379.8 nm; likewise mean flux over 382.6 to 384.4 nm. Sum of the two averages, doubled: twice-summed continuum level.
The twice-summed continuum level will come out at 81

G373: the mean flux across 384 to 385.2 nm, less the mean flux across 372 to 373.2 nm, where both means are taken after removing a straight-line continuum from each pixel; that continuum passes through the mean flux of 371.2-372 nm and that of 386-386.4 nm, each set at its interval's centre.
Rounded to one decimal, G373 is 2.1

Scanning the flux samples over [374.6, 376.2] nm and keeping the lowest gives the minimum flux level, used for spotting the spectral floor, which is 12.45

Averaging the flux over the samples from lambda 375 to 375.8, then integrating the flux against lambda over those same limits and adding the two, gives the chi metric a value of 40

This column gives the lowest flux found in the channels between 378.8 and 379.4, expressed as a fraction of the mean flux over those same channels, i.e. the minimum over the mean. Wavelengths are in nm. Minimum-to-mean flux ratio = 0.923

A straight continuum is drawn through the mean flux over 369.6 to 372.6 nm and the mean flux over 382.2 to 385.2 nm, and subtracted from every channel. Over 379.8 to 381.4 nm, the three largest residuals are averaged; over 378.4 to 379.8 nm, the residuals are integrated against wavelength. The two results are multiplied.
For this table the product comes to 20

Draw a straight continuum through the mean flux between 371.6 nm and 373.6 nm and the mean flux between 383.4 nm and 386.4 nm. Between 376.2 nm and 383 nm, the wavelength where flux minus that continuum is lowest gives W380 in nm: 382.7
